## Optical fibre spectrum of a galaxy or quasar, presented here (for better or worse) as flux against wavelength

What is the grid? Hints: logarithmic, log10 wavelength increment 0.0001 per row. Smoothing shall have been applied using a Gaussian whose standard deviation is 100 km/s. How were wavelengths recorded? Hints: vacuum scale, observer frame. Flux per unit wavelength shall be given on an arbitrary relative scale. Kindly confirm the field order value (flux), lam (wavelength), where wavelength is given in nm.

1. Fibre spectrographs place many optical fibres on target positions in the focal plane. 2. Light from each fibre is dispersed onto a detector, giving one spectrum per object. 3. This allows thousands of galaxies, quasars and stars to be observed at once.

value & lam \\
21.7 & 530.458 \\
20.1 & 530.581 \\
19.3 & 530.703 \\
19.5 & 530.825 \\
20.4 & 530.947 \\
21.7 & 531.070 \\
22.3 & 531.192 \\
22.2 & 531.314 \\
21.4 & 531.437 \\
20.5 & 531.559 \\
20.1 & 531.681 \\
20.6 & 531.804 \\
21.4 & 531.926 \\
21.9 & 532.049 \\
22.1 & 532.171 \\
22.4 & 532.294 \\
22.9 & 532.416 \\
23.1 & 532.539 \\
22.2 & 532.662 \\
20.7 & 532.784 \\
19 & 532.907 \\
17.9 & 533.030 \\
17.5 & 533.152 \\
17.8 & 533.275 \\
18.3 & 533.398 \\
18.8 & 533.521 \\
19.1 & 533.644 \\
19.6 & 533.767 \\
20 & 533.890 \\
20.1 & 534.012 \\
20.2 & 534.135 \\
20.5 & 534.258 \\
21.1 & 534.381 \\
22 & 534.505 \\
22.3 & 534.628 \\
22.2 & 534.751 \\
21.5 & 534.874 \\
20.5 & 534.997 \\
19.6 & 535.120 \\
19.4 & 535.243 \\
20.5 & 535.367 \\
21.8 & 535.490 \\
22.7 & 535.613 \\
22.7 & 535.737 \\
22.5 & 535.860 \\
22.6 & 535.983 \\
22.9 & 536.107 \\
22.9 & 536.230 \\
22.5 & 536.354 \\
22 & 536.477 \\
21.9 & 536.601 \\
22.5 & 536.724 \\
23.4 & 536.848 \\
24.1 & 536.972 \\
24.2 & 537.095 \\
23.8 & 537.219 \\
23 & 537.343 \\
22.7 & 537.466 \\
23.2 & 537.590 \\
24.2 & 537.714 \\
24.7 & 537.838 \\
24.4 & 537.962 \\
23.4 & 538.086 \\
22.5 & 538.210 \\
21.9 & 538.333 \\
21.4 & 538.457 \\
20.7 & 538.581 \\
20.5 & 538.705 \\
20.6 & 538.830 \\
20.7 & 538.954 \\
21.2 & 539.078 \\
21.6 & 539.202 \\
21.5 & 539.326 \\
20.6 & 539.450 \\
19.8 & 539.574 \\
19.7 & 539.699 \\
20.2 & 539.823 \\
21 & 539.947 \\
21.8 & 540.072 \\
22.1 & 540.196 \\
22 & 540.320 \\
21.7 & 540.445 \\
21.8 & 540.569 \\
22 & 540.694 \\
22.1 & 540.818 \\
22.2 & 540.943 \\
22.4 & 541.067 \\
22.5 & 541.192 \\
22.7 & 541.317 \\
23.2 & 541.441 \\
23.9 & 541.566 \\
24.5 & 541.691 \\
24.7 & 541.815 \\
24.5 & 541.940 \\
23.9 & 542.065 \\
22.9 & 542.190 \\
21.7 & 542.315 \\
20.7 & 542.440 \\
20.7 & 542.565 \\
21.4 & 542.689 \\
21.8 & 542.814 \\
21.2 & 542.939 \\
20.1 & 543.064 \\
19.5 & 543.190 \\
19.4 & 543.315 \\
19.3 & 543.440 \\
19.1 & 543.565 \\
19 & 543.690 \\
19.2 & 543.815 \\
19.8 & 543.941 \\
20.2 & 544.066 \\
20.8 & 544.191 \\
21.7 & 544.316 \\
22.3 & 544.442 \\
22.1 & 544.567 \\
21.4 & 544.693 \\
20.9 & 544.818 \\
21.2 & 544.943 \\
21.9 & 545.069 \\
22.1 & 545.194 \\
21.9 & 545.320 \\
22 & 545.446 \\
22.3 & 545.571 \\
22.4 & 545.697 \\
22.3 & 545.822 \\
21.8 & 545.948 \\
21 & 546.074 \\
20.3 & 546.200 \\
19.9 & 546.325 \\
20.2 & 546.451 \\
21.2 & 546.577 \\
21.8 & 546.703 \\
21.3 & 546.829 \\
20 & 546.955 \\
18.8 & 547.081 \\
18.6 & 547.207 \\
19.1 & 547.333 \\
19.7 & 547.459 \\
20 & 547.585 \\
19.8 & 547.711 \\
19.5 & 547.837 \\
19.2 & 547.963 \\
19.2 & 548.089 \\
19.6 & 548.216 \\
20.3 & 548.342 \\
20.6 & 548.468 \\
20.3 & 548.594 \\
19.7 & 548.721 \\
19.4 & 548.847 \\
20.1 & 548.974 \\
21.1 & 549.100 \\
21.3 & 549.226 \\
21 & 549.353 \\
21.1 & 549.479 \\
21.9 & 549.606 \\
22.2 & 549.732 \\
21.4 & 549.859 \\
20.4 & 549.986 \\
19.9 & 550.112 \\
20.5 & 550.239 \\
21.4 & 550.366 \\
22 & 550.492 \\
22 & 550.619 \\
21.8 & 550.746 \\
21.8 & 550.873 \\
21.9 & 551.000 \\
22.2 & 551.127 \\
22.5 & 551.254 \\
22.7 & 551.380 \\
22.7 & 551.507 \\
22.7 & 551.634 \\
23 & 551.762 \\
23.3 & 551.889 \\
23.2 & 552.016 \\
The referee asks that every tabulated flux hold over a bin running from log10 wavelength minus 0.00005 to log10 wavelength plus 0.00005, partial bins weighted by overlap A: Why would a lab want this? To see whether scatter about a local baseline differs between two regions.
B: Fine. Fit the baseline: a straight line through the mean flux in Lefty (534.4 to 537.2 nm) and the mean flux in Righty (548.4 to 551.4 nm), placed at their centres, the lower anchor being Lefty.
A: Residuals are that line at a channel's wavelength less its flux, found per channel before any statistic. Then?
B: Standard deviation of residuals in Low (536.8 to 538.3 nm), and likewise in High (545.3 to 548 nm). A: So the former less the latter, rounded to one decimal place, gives -0.5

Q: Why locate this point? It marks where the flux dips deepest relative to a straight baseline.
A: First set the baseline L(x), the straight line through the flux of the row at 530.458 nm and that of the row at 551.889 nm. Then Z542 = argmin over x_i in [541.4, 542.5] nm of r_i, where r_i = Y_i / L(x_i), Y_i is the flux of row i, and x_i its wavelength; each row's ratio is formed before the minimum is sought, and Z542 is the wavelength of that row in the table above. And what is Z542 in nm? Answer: 542.440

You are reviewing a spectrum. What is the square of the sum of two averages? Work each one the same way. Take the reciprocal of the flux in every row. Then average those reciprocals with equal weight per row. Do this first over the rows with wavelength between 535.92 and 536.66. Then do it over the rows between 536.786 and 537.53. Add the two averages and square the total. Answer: 0.0076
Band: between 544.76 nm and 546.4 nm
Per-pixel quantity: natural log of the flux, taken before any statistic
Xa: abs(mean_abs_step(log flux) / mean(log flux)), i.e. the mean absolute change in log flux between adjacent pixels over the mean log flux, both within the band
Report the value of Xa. 0.0056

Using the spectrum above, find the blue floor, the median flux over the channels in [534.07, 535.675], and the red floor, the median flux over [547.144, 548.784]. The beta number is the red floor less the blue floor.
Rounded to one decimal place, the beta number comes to -1.4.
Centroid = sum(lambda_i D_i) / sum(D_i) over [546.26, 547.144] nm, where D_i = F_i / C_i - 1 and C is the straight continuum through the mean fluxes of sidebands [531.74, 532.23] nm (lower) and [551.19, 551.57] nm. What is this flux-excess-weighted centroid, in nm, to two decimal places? 546.74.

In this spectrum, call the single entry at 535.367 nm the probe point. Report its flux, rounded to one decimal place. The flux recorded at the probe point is 20.5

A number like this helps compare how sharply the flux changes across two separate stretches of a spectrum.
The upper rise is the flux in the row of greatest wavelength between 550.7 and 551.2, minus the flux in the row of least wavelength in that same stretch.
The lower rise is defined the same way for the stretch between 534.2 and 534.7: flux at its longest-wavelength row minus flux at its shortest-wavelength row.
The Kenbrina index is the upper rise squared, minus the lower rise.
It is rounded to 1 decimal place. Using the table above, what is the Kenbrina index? -1.6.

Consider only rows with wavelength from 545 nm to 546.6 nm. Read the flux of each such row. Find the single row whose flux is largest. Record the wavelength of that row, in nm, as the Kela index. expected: 545.697 nm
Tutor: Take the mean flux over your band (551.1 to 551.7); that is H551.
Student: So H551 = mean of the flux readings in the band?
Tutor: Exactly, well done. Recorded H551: 22.6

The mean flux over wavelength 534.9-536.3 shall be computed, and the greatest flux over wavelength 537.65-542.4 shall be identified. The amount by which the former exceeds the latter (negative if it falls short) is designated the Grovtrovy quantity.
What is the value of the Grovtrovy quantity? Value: -3.1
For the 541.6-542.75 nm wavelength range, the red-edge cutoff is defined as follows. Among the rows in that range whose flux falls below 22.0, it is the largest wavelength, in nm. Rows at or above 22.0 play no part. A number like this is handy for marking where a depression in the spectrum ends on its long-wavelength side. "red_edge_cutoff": 542.689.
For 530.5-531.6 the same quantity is 531.559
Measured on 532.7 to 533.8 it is 533.767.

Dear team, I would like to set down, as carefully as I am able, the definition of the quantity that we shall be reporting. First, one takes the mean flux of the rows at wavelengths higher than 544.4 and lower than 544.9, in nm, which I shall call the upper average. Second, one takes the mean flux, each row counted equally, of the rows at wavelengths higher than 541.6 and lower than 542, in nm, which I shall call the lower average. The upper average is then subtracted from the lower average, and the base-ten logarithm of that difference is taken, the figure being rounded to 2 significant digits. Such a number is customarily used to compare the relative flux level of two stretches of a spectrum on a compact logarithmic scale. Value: 0.46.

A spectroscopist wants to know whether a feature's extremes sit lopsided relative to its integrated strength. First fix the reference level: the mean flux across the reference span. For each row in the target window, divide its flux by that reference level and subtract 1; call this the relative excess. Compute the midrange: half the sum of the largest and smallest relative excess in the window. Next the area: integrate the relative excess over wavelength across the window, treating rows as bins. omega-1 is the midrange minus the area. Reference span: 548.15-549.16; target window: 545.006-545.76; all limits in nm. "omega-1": 0.027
